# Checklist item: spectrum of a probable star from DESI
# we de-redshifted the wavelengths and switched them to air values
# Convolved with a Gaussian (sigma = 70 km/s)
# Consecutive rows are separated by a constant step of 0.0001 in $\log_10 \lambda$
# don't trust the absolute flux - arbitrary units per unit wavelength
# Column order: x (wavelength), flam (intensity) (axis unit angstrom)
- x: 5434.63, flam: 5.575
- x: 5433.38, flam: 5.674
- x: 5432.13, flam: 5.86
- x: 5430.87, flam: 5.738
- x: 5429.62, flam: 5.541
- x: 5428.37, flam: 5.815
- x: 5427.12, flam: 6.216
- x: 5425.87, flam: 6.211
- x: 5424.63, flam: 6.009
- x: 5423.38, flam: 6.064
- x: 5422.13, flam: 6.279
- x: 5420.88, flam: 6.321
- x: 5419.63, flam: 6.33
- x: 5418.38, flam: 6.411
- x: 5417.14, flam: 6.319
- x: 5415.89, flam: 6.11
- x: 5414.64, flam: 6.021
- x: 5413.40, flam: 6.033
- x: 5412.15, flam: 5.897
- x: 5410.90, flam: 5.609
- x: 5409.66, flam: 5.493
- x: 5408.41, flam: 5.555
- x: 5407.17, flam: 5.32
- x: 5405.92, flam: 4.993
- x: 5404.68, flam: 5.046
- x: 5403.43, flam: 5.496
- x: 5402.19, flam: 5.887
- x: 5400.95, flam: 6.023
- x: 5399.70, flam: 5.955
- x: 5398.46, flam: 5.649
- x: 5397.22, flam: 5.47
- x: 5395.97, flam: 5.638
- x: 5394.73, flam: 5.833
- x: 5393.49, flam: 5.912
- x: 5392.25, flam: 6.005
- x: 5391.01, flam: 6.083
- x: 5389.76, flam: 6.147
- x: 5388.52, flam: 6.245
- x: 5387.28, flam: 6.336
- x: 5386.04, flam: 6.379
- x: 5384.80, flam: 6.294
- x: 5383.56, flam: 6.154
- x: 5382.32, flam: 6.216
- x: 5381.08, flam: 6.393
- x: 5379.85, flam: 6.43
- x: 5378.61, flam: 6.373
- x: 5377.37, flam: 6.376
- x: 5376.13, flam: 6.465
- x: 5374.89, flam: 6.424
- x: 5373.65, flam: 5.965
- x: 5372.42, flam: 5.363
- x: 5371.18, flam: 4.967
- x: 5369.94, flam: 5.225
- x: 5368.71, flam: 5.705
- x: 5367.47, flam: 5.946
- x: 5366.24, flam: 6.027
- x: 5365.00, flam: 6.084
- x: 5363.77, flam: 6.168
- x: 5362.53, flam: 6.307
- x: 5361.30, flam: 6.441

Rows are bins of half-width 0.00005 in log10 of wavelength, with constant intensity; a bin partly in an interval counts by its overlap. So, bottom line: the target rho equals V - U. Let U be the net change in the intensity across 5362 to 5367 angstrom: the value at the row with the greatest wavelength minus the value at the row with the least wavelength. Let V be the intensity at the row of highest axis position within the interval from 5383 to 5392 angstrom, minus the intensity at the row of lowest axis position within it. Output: 0.21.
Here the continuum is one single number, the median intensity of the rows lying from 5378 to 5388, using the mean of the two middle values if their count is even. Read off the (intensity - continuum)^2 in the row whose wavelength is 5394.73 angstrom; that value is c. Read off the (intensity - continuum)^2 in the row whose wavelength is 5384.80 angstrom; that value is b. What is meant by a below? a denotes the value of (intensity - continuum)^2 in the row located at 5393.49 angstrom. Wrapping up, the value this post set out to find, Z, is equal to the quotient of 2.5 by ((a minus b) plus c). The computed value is 5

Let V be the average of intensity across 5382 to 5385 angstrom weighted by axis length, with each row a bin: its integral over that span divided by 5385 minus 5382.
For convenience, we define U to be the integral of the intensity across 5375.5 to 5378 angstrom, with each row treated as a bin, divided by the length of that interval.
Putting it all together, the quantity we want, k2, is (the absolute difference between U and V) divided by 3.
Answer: 0.065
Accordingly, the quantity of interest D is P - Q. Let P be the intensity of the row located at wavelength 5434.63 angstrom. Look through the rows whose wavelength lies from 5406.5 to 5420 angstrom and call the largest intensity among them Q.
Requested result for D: -0.8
